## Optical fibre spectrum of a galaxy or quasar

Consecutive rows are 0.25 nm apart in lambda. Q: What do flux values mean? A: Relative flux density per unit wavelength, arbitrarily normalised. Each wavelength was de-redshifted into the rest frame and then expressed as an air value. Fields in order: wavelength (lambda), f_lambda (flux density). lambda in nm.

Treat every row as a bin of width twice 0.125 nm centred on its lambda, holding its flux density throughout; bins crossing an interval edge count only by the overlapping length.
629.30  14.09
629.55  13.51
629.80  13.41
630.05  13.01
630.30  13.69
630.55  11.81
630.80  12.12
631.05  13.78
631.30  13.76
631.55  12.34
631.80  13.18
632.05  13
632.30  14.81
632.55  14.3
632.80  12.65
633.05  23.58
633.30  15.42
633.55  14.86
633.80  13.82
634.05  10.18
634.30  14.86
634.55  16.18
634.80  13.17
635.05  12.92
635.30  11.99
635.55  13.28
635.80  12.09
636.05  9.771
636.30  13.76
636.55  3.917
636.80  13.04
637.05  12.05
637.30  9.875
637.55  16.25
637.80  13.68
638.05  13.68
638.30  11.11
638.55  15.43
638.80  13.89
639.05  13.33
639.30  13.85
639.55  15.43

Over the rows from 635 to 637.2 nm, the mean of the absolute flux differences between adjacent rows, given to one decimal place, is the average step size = 3.7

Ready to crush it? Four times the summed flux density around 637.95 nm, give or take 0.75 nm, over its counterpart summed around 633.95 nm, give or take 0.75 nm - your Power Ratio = 3.8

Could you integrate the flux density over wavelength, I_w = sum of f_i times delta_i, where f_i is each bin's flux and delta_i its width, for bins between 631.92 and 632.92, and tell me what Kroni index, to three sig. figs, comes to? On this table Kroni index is 13.7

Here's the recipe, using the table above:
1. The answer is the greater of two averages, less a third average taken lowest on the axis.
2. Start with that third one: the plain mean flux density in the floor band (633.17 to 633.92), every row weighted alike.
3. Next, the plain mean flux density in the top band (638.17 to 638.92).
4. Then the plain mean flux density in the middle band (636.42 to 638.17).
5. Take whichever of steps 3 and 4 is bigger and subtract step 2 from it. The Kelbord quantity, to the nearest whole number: -1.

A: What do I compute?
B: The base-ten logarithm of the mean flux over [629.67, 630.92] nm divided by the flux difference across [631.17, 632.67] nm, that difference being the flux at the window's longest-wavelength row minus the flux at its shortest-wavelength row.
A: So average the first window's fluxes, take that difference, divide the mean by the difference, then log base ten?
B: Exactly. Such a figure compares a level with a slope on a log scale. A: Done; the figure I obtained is 1.4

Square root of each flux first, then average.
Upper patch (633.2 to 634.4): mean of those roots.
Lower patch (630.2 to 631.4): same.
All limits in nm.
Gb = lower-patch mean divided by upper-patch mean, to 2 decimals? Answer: 0.97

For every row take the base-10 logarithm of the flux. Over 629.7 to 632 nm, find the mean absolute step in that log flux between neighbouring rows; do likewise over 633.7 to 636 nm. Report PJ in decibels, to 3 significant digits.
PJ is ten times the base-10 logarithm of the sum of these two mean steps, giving -10.0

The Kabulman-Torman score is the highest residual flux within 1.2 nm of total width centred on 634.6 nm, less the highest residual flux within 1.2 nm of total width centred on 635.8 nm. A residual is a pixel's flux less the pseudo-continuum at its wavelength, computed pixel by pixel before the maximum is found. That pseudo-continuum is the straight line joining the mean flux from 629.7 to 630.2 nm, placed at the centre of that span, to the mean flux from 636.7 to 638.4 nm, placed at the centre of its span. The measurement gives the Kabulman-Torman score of 2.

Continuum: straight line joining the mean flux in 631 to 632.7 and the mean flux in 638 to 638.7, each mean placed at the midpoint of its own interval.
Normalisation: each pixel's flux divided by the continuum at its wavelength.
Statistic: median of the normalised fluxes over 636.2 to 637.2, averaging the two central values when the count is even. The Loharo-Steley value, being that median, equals 0.93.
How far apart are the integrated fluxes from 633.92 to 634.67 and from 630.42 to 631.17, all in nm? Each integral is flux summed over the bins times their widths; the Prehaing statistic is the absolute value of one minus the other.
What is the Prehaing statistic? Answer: 0.9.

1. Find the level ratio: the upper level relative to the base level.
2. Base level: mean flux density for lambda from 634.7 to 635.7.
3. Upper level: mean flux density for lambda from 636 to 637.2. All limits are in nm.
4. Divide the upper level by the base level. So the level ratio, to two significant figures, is 0.82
